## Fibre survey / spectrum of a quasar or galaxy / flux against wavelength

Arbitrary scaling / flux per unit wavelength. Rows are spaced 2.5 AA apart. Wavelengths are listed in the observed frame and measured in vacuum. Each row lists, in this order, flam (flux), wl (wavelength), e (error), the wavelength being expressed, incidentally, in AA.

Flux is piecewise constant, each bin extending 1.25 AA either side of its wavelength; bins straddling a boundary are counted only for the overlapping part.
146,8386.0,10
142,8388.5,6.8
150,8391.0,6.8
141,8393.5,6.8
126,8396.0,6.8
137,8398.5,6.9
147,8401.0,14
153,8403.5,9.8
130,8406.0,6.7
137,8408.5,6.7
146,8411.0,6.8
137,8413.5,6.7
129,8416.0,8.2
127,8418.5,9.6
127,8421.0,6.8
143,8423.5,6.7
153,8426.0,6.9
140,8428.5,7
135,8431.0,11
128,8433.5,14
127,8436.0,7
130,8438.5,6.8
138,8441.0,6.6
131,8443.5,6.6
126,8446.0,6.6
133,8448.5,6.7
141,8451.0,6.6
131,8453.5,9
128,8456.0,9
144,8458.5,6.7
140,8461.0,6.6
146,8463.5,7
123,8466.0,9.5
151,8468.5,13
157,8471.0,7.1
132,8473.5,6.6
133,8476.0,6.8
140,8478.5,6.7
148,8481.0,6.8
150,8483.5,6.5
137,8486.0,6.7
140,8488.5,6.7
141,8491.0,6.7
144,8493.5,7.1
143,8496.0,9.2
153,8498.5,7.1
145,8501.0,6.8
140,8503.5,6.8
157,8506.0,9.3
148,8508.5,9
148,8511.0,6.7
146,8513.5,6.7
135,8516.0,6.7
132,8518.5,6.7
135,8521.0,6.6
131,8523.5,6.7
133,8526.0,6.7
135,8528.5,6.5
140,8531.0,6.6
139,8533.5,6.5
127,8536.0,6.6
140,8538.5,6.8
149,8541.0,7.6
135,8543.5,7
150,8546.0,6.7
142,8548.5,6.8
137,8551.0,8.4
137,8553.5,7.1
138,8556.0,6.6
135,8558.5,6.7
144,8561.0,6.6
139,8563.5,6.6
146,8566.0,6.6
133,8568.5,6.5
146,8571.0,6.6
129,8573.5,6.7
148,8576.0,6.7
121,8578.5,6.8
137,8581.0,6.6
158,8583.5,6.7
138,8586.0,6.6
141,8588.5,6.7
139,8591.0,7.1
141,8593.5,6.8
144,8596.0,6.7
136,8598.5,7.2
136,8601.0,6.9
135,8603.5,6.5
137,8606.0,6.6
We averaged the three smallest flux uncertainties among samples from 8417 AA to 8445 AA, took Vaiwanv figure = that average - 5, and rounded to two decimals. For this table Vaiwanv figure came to 1.63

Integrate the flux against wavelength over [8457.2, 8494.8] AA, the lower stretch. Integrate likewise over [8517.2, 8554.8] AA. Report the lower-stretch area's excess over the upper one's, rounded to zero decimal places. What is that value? 160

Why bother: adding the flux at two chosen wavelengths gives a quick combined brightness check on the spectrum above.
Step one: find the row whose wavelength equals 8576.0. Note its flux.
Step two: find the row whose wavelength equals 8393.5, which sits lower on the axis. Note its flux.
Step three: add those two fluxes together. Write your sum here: 289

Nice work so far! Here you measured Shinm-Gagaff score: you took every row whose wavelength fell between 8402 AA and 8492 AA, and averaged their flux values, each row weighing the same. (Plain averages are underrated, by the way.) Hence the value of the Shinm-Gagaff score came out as 138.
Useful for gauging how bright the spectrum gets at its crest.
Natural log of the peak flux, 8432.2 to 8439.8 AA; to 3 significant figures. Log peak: 4.87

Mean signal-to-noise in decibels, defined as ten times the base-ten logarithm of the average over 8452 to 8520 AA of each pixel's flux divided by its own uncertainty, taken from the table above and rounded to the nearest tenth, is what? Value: 12.9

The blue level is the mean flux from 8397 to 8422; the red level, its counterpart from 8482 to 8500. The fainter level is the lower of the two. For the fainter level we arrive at 137.0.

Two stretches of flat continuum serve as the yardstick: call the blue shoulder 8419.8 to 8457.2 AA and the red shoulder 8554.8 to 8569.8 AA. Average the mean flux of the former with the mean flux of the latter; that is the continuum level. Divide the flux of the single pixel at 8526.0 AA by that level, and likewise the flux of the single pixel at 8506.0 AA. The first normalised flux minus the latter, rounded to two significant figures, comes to -0.18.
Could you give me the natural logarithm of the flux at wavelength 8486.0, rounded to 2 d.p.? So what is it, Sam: 4.92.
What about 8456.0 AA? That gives 4.85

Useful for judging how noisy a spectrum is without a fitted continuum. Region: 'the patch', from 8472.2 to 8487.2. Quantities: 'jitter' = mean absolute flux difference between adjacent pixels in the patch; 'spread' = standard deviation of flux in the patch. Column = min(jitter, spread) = 6.2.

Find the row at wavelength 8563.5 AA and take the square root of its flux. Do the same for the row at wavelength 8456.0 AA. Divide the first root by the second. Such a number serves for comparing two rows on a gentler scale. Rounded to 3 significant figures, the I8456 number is 1.04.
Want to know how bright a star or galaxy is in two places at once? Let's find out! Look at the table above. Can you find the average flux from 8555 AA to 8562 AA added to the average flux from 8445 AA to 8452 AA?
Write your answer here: 272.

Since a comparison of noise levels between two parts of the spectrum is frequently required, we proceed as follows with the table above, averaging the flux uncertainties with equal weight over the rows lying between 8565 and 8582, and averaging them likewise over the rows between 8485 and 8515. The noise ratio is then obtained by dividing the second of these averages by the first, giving 1.11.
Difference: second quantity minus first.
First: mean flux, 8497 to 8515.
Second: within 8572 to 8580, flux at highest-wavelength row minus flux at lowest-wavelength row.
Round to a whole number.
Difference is -156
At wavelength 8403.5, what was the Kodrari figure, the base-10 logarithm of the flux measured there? 2.18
